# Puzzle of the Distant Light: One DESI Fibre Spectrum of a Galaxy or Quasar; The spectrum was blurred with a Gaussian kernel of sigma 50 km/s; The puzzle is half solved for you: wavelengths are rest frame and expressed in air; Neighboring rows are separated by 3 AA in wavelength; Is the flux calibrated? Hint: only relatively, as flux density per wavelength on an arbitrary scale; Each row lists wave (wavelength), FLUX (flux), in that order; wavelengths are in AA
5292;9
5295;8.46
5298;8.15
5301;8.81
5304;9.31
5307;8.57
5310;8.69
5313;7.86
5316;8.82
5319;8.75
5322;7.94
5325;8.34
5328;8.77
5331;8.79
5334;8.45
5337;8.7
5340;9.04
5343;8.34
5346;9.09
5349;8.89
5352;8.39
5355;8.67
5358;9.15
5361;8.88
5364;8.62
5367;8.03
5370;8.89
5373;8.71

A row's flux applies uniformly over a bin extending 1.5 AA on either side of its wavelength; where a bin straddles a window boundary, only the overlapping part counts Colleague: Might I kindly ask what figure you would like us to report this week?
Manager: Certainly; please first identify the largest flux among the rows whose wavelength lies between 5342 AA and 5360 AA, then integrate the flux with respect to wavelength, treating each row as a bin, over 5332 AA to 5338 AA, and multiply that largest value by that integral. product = 471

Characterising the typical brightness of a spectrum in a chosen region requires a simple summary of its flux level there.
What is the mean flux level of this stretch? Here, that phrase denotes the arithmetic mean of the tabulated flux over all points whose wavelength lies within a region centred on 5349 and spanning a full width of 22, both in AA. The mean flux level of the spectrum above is 8.80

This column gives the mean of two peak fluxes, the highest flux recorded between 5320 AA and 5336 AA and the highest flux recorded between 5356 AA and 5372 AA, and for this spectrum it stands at 8.97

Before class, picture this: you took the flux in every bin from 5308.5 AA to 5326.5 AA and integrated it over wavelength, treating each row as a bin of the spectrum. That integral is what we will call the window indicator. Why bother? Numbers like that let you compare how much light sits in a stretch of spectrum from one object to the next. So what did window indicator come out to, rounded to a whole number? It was 151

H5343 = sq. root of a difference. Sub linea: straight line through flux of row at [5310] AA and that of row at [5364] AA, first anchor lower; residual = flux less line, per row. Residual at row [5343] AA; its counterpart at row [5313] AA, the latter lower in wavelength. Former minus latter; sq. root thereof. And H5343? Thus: 0.72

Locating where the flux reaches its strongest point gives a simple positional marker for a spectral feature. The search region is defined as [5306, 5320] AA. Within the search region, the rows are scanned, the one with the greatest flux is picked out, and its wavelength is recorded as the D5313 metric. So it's 5316 AA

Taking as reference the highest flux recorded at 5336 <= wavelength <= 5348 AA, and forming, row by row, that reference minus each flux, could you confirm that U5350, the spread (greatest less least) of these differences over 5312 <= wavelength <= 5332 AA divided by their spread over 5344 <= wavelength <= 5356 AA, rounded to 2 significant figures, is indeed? 1.4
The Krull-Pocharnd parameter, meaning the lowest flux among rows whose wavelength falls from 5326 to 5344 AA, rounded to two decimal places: 8.34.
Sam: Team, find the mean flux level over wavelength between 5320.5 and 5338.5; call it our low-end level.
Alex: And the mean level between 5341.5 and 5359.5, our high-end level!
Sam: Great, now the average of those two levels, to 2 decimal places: 8.63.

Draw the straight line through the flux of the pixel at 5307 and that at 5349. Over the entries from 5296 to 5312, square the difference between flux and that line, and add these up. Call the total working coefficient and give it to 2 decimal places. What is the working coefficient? 0.80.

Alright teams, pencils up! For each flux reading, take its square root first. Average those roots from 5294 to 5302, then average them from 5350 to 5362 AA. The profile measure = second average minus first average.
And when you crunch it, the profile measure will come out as 0.05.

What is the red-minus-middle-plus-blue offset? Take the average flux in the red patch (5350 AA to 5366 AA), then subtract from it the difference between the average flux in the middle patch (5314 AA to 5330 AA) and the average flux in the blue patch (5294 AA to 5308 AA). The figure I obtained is 8.88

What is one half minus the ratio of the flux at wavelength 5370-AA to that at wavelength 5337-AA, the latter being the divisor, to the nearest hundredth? -0.52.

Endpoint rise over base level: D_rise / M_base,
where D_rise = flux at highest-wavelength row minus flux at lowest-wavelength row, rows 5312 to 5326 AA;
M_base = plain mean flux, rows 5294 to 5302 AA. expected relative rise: 0.057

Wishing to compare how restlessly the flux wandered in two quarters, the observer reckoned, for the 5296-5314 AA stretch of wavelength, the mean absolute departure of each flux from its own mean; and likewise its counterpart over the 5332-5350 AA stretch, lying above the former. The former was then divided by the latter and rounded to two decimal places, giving 1.46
